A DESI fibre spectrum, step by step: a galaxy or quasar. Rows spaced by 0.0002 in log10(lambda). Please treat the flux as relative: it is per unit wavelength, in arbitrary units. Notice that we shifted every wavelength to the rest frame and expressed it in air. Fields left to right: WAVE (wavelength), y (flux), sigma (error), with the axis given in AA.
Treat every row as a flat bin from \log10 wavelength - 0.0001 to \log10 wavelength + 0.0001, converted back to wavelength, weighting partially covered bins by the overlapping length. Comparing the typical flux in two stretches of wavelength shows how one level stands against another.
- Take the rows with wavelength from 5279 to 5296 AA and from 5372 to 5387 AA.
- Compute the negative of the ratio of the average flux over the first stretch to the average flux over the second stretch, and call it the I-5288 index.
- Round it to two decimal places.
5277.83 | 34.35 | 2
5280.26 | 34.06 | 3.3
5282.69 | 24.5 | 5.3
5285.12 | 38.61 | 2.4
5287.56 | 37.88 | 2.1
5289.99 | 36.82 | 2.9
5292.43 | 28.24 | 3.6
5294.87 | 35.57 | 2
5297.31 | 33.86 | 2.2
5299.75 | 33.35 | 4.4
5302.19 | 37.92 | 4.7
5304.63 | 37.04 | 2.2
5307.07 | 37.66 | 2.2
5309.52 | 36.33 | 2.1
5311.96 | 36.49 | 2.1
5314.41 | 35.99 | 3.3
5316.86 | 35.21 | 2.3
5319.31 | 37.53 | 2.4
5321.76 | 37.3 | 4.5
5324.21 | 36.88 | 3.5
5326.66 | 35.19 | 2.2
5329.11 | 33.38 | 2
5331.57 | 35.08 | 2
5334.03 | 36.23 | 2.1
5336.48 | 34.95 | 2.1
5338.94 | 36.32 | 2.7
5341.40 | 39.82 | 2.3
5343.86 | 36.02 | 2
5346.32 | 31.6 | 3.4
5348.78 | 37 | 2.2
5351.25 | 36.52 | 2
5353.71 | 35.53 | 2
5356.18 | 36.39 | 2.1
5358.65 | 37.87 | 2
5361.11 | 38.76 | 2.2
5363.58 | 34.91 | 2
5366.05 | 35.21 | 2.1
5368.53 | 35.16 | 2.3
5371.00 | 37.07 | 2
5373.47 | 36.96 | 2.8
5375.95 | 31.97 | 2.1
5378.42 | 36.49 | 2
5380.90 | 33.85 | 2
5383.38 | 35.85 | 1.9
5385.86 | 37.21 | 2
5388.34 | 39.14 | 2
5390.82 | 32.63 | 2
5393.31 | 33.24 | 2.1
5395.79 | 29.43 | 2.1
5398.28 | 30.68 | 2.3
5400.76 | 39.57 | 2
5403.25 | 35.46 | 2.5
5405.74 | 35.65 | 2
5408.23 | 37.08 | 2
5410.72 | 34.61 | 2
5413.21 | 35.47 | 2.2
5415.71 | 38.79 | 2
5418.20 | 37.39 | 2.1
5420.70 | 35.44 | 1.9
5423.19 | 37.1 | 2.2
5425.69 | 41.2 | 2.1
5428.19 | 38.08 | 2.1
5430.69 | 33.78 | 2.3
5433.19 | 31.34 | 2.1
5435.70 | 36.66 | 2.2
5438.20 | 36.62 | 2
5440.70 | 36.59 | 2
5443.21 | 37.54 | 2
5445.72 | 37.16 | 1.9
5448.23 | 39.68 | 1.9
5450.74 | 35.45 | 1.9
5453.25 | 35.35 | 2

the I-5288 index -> -0.95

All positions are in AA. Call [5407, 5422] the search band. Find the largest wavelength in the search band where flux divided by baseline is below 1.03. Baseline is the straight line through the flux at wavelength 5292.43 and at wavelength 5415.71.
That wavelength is 5420.70 AA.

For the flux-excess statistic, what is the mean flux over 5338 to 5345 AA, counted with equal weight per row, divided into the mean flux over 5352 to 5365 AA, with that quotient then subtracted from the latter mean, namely 35.7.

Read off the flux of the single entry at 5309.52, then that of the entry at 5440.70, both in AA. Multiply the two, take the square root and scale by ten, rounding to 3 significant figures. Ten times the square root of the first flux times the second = 365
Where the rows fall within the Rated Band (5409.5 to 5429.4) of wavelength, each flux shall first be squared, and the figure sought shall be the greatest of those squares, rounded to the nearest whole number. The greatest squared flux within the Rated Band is 1697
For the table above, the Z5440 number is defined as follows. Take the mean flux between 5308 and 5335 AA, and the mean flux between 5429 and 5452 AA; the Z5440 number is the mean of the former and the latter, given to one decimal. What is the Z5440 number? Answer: 36.0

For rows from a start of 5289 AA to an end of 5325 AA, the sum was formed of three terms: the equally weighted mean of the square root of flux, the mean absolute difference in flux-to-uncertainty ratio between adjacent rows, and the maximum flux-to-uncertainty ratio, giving 27.7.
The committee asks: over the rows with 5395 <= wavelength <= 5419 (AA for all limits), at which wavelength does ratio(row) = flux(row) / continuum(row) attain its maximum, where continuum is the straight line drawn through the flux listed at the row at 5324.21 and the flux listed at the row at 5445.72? 5400.76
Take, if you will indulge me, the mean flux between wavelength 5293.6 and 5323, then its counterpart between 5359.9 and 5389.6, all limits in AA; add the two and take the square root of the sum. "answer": 8.50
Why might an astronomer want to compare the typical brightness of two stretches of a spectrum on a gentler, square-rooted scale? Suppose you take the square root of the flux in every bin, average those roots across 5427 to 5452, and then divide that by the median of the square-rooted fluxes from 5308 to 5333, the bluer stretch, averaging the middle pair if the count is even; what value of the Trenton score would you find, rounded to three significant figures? 1.00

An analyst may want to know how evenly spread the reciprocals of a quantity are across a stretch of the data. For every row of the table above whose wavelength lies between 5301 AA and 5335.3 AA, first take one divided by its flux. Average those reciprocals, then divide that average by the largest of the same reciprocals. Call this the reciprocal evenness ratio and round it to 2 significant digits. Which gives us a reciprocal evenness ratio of 0.92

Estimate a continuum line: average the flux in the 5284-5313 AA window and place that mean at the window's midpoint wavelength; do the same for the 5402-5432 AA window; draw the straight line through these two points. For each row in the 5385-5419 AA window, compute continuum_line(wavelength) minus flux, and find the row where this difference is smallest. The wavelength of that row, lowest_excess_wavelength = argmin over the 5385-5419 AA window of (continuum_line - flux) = 5400.76 AA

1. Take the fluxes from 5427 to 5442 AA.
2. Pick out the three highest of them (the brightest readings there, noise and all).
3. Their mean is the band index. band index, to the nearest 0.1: 37.1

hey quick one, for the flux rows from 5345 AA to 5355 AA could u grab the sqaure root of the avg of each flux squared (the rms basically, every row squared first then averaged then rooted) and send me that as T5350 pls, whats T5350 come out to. 35.2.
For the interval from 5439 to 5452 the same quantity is 37.3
